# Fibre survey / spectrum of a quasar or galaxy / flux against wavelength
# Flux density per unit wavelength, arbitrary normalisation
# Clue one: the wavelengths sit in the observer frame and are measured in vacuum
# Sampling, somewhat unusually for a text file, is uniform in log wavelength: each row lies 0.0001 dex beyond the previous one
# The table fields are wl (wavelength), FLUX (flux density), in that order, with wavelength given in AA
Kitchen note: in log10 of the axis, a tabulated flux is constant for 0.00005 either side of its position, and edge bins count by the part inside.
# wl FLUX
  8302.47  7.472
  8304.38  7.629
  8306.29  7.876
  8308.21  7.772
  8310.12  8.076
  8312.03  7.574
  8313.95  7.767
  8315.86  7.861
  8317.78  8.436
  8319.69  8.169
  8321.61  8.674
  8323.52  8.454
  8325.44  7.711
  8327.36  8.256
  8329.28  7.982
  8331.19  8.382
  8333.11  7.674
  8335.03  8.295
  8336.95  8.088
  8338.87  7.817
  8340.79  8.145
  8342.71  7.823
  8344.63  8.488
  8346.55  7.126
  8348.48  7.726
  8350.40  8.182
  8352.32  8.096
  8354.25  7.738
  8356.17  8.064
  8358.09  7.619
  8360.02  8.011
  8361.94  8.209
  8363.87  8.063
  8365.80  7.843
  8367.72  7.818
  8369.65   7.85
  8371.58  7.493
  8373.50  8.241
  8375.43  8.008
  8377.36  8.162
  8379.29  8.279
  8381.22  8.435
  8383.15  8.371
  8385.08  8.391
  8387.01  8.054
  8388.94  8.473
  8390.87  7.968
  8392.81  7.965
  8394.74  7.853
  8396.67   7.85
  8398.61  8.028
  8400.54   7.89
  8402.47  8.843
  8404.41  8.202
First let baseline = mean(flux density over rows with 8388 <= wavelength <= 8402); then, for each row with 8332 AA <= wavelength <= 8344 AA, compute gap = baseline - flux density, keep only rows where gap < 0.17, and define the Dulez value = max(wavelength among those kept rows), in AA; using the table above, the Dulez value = 8340.79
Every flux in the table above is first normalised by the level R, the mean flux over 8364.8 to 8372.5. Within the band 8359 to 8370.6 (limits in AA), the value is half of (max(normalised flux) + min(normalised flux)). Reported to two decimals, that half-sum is 1.03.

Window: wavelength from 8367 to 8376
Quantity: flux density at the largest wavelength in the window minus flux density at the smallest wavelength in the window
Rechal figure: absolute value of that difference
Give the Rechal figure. 0.19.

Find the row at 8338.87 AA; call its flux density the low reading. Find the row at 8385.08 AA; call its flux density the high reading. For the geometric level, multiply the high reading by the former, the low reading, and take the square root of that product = 8.1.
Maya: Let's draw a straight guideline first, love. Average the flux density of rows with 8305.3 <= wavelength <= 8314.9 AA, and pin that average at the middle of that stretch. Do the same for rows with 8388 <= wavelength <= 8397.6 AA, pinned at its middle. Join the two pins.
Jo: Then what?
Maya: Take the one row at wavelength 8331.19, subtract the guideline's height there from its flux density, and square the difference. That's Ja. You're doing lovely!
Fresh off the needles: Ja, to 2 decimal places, 0.27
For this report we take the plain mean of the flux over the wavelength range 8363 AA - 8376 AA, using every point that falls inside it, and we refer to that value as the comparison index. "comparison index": 7.90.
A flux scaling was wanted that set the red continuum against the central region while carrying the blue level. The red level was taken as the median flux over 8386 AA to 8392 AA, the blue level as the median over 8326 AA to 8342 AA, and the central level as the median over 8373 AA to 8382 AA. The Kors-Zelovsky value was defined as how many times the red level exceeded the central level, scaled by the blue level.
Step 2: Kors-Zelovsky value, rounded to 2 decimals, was 7.93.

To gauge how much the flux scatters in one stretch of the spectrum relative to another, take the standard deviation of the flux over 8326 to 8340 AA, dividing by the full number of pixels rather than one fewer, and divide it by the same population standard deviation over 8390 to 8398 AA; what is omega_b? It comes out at 4.21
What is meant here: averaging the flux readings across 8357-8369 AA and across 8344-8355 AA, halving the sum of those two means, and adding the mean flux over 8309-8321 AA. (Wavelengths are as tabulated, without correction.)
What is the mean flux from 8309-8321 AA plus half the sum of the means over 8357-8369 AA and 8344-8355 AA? 15.9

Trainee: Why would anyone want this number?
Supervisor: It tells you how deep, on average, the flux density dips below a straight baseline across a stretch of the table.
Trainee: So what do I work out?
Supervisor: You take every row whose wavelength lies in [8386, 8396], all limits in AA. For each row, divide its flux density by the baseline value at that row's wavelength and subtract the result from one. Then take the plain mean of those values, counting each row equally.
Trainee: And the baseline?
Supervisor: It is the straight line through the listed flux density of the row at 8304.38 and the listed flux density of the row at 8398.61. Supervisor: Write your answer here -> -0.008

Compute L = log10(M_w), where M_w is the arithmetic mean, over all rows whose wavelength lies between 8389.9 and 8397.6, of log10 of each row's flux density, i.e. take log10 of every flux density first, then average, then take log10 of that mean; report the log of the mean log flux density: -0.047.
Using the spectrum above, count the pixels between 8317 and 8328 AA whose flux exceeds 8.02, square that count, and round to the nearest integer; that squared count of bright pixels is 25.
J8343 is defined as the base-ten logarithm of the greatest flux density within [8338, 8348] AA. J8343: 0.929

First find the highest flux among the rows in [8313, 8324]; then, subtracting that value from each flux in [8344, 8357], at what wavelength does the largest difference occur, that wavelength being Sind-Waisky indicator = 8344.63 AA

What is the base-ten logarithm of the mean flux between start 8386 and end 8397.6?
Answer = 0.905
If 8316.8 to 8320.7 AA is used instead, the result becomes 0.919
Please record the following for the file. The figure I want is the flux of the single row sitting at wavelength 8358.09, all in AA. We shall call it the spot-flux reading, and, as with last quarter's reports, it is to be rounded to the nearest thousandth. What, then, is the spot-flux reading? 7.619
